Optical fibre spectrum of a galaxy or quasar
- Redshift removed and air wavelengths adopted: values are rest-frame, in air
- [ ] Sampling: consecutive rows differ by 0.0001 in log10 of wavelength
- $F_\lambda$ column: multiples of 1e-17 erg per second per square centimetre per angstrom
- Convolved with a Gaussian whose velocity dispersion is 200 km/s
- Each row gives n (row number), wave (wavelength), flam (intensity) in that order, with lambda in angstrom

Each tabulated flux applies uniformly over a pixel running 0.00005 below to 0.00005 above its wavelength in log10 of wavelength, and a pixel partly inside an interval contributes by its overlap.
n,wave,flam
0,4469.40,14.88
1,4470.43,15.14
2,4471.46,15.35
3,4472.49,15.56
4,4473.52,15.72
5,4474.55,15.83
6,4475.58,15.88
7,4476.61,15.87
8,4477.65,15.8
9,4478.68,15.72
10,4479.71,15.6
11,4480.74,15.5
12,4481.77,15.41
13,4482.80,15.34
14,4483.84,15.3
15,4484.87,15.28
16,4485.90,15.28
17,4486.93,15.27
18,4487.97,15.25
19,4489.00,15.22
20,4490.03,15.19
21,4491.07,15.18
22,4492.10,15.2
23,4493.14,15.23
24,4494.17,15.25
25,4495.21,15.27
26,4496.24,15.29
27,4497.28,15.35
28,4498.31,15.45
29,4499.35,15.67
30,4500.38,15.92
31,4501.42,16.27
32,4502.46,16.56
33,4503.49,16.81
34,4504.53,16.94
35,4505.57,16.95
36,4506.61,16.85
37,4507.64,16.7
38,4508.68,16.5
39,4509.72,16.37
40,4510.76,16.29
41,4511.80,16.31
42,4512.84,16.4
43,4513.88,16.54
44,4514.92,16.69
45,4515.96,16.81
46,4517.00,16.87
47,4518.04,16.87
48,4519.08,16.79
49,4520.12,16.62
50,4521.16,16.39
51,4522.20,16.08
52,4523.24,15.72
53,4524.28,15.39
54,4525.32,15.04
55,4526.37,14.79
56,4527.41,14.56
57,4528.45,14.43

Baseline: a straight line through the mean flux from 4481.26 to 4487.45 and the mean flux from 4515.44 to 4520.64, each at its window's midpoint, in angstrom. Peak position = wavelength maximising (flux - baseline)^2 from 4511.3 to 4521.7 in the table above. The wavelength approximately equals 4521.16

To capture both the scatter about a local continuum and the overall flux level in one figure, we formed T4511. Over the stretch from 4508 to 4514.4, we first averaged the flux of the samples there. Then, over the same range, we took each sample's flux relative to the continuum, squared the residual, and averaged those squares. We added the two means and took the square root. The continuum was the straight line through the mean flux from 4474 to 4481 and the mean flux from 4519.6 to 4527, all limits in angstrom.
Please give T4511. 4.11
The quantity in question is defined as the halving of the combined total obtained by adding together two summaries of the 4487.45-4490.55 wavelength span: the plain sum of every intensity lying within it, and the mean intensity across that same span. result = 30.4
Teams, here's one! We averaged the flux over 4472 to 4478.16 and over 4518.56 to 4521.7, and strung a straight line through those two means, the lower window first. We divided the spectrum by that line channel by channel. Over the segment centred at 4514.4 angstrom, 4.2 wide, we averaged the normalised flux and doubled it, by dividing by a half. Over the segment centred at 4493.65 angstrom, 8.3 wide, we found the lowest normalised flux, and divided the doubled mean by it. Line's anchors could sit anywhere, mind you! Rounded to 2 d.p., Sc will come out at 2.13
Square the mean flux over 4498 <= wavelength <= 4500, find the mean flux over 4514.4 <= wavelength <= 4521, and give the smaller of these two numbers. 16.8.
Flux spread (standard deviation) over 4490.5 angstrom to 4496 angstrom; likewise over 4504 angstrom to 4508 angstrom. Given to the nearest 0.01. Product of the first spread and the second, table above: 0.00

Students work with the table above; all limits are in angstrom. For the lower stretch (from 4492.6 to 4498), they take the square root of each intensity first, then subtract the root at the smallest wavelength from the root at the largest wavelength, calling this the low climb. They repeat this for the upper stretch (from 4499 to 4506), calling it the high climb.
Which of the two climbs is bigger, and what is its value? 0.16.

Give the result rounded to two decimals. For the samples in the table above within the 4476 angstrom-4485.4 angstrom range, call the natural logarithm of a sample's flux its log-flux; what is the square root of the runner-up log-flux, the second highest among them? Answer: 1.66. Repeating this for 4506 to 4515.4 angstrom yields 1.68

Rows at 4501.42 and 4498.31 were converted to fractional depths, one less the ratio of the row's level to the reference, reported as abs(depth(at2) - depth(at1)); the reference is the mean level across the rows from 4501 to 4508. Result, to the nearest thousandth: 0.049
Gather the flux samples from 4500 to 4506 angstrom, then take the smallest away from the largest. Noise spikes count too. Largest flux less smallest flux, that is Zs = 1.0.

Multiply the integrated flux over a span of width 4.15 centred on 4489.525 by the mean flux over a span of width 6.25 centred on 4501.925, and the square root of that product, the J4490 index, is 32.1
